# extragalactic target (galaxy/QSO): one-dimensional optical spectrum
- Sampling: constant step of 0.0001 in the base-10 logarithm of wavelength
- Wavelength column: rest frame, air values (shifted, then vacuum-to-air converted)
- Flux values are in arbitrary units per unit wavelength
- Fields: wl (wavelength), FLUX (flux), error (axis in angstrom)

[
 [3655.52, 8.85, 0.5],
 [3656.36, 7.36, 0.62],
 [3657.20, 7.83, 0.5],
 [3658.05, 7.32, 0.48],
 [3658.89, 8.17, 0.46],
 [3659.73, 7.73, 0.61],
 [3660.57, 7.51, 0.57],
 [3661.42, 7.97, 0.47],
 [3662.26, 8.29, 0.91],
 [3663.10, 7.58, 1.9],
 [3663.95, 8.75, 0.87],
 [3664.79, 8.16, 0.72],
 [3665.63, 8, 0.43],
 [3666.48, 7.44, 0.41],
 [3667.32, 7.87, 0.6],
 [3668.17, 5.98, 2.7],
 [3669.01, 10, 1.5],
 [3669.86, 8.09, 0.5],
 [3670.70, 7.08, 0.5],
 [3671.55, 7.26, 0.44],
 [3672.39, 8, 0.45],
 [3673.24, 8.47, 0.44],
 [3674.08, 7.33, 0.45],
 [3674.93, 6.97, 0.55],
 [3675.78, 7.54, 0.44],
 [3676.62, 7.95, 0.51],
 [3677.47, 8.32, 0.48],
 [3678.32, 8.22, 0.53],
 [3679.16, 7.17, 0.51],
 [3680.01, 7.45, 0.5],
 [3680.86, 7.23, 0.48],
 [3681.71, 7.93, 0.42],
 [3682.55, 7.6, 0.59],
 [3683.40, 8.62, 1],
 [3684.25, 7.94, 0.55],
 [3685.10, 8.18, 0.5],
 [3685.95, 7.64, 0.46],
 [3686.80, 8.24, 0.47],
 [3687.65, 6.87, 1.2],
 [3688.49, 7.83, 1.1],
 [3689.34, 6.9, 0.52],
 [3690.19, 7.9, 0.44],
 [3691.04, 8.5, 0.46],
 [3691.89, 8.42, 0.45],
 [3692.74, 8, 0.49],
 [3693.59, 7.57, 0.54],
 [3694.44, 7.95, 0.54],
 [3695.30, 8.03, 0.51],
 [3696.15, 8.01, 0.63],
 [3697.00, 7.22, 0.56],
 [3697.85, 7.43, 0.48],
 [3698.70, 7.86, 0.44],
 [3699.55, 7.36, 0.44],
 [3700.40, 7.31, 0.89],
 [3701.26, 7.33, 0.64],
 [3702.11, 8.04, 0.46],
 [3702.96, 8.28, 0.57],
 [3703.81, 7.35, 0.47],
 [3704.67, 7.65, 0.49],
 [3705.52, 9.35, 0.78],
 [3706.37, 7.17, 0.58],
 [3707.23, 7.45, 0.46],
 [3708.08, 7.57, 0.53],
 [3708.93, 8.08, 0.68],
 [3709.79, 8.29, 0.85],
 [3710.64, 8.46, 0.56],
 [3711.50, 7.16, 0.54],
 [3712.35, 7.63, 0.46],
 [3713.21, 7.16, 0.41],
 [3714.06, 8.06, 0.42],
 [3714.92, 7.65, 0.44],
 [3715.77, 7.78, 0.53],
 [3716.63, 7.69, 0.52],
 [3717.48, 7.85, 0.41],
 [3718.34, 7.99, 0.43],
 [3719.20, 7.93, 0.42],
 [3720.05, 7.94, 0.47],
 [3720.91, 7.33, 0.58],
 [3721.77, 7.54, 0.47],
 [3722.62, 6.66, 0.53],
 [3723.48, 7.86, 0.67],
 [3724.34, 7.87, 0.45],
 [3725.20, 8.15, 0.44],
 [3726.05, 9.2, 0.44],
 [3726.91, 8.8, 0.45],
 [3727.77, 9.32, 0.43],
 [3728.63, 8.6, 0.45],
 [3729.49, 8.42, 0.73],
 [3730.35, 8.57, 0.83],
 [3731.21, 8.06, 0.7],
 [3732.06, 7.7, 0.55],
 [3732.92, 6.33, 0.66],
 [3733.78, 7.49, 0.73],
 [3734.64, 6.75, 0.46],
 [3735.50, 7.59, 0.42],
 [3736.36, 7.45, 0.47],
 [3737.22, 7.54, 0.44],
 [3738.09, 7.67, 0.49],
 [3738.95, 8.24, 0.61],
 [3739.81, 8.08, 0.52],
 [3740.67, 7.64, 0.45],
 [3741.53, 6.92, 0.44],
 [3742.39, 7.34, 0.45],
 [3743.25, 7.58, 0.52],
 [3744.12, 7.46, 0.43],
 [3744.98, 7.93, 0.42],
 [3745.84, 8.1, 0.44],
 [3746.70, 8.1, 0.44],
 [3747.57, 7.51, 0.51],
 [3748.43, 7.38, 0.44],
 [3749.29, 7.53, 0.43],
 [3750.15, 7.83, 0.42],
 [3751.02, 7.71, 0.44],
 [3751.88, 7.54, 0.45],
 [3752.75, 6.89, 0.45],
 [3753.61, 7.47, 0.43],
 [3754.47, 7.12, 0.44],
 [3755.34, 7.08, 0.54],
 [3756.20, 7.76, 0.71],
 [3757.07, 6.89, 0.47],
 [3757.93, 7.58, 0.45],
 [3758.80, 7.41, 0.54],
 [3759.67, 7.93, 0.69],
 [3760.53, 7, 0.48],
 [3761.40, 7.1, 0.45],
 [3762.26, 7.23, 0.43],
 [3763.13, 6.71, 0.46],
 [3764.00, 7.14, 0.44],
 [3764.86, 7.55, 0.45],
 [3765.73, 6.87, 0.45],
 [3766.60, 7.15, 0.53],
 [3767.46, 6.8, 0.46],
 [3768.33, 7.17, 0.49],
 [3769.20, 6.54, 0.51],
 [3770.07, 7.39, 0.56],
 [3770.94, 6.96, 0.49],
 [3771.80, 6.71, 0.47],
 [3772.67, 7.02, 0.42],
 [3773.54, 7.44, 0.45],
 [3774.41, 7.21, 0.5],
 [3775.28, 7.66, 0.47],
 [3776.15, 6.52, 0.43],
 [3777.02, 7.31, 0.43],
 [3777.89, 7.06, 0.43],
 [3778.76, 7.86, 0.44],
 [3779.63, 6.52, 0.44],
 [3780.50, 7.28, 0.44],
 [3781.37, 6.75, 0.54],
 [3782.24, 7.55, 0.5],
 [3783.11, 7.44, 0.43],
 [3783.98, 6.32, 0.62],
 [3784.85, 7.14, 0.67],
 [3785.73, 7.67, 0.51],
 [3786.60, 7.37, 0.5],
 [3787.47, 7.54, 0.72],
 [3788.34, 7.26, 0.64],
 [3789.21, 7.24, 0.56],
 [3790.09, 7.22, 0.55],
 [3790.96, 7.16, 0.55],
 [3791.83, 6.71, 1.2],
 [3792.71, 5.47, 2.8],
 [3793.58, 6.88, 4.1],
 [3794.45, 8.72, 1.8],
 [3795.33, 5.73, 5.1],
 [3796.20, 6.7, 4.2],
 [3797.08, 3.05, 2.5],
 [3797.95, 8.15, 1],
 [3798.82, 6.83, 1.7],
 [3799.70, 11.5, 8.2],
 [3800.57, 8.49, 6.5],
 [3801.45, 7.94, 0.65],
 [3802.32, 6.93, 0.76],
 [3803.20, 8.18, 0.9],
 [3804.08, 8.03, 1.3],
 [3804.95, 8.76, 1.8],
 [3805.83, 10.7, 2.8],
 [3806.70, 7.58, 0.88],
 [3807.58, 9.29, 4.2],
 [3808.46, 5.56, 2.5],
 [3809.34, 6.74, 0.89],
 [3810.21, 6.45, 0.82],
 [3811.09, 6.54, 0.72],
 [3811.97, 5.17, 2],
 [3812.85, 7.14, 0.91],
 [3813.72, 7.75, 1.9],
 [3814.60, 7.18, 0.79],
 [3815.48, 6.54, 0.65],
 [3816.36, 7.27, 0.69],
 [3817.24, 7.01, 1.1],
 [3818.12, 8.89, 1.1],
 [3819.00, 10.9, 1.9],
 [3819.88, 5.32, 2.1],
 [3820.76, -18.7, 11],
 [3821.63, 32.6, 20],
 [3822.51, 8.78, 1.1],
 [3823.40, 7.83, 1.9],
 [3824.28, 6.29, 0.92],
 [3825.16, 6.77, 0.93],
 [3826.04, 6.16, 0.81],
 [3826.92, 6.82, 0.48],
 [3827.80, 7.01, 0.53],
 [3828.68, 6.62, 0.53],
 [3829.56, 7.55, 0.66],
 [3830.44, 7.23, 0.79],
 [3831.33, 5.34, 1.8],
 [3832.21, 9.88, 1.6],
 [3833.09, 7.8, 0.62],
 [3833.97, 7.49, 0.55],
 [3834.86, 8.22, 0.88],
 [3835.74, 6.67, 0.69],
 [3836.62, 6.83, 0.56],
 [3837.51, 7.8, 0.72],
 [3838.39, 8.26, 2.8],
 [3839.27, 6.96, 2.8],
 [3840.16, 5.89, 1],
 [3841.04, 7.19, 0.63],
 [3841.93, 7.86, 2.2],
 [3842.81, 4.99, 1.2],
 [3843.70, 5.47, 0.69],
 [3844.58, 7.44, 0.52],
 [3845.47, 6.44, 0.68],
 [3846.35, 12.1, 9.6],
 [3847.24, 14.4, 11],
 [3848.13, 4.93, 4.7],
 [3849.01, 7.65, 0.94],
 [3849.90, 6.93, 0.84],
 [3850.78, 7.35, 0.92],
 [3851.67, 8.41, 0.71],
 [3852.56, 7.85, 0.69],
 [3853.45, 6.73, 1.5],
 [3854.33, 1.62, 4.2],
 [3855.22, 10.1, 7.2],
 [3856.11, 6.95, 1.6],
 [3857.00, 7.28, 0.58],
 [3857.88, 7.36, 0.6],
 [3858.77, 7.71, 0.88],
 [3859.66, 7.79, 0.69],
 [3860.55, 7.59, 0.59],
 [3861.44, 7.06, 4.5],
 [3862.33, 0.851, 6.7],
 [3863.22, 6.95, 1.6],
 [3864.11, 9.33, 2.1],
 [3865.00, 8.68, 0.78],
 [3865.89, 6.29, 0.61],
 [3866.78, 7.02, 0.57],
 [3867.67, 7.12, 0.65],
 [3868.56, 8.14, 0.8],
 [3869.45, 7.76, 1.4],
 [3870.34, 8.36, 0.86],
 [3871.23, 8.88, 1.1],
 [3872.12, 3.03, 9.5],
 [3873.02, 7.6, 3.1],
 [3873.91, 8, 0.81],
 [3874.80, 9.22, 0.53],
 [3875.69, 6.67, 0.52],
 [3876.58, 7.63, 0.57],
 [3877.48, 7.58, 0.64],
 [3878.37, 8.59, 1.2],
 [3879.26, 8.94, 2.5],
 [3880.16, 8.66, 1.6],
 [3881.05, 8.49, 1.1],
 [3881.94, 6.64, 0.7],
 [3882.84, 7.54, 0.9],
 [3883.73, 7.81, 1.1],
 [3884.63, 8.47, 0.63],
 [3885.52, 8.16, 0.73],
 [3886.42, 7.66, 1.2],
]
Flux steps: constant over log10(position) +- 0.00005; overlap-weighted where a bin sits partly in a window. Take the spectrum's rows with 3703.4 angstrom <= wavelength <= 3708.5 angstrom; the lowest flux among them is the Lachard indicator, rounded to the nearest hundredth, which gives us 7.17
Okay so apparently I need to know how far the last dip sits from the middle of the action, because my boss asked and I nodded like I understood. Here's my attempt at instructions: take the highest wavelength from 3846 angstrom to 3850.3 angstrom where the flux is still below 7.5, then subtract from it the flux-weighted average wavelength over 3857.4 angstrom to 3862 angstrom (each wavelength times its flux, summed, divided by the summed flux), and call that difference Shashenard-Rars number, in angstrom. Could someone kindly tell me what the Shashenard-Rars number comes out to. -9.7 angstrom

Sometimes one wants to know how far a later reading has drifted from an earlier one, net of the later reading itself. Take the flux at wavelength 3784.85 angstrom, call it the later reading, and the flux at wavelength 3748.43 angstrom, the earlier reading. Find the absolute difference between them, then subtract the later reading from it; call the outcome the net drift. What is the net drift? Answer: -6.90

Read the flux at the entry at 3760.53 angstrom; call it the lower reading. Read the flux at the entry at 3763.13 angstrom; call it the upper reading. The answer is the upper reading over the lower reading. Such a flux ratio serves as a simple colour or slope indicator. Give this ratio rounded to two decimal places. 0.96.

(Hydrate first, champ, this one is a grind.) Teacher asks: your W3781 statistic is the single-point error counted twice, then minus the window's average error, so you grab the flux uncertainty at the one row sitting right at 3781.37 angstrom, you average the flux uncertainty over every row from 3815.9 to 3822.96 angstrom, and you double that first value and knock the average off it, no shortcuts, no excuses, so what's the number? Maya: -3.8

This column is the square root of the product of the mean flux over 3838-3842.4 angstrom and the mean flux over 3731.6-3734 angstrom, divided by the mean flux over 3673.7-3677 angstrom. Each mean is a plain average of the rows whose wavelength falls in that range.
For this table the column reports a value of 0.967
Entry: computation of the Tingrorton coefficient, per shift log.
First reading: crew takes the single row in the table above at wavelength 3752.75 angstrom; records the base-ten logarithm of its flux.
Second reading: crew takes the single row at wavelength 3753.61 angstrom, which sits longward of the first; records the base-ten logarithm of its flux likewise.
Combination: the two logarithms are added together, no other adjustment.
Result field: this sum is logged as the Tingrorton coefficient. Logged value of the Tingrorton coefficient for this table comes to 1.71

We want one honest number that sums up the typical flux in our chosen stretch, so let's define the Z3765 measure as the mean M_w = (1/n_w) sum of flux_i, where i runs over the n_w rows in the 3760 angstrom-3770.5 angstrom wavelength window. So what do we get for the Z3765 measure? 7.1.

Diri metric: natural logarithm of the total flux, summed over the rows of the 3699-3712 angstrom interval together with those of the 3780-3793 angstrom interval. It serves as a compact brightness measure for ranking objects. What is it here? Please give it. 5.41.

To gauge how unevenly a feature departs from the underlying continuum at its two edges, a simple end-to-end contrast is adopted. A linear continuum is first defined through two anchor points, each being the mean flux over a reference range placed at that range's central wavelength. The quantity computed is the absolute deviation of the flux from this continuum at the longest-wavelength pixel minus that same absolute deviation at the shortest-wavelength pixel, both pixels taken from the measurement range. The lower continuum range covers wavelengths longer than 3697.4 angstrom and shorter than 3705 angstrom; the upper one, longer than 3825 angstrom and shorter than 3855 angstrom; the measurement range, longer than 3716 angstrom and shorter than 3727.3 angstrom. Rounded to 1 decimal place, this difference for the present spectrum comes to 1.1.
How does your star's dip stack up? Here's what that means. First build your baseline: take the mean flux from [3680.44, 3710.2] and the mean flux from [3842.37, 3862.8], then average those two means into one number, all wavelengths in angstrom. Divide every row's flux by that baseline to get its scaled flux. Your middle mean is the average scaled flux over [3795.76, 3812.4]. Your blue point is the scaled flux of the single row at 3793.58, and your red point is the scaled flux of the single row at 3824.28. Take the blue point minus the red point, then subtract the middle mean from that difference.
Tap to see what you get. -0.92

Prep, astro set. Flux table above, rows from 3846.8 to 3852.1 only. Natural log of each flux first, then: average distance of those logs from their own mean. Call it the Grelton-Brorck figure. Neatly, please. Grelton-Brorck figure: 0.23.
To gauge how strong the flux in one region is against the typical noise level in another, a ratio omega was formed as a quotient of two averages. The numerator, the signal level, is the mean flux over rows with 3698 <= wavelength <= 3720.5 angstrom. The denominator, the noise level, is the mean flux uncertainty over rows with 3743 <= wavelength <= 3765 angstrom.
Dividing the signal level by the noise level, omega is 16.4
